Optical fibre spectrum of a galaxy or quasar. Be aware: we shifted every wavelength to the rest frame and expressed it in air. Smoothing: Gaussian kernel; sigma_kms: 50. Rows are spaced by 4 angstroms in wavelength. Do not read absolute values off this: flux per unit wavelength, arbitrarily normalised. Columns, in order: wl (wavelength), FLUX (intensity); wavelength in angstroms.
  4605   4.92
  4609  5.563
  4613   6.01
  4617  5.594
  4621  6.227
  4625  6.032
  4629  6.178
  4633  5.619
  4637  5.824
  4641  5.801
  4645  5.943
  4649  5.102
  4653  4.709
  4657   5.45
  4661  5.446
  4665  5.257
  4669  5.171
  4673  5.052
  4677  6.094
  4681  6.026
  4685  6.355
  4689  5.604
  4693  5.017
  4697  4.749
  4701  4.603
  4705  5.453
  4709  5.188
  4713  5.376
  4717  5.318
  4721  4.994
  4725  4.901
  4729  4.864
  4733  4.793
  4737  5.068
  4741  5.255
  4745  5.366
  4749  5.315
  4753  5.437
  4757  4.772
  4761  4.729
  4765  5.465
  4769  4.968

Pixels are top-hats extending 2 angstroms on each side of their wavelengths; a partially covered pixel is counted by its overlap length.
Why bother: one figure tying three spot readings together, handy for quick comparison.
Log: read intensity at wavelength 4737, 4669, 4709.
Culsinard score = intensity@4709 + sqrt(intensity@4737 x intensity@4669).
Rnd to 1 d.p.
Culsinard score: 10.3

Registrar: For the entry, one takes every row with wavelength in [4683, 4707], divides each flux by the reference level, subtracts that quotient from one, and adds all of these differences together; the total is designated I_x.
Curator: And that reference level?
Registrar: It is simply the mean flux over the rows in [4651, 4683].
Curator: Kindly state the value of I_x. 0.12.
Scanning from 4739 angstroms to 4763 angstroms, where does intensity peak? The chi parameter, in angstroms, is 4753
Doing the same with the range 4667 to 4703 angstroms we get 4685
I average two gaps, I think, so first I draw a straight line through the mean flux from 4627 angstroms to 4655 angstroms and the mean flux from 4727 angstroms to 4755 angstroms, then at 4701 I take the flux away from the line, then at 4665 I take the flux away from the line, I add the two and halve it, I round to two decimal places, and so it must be 0.48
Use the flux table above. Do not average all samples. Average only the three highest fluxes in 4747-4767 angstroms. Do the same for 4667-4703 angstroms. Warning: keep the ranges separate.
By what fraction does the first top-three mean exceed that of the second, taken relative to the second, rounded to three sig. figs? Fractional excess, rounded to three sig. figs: -0.122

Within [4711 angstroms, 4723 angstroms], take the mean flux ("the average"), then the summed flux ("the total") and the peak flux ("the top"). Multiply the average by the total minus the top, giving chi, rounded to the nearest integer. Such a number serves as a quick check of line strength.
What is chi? 54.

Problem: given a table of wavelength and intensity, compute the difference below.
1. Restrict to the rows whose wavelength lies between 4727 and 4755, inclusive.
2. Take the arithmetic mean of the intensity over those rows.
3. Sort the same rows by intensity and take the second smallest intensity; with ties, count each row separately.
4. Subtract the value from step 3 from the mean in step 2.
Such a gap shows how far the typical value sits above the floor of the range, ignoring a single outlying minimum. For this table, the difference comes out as 0.3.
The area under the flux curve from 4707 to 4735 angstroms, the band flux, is 142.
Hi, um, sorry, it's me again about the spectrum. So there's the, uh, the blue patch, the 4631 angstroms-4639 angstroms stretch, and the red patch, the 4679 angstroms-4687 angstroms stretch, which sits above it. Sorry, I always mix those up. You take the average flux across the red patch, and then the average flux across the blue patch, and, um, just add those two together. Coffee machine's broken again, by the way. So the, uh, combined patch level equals 11.9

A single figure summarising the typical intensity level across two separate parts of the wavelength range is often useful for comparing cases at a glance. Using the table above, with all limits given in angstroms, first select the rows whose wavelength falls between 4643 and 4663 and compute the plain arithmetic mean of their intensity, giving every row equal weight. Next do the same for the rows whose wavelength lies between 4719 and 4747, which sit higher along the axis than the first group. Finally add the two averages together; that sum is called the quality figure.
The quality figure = 10.4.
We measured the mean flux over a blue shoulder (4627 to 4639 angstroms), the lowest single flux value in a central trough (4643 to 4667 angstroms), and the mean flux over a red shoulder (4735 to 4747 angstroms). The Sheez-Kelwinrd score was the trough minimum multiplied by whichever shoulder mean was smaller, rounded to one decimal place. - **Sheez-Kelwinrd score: 24.6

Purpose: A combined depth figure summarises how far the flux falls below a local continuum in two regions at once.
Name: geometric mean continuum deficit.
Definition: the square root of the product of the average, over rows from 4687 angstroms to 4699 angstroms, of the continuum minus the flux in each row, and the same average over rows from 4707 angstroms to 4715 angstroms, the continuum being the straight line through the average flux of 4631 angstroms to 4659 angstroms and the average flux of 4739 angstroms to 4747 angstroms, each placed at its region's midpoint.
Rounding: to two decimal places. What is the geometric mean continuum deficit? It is 0.16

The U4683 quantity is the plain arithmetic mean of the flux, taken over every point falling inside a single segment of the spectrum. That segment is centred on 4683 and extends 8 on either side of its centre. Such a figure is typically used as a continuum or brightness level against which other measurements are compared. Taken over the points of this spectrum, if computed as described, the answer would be 6.0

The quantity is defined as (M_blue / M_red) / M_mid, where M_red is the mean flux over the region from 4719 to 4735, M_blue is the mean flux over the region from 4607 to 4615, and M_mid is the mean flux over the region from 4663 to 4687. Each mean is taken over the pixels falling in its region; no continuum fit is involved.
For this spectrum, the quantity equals 0.209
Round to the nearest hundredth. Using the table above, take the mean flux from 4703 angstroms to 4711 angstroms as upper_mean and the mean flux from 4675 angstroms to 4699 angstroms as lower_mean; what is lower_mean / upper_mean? 1.06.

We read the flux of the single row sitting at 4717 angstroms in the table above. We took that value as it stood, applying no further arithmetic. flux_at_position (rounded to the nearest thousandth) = 5.318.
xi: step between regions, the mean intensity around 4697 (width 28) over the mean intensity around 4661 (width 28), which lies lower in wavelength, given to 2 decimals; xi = 1.02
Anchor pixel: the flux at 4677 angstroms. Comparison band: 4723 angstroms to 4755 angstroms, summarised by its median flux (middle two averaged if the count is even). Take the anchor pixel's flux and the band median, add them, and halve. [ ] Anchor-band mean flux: 5.6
